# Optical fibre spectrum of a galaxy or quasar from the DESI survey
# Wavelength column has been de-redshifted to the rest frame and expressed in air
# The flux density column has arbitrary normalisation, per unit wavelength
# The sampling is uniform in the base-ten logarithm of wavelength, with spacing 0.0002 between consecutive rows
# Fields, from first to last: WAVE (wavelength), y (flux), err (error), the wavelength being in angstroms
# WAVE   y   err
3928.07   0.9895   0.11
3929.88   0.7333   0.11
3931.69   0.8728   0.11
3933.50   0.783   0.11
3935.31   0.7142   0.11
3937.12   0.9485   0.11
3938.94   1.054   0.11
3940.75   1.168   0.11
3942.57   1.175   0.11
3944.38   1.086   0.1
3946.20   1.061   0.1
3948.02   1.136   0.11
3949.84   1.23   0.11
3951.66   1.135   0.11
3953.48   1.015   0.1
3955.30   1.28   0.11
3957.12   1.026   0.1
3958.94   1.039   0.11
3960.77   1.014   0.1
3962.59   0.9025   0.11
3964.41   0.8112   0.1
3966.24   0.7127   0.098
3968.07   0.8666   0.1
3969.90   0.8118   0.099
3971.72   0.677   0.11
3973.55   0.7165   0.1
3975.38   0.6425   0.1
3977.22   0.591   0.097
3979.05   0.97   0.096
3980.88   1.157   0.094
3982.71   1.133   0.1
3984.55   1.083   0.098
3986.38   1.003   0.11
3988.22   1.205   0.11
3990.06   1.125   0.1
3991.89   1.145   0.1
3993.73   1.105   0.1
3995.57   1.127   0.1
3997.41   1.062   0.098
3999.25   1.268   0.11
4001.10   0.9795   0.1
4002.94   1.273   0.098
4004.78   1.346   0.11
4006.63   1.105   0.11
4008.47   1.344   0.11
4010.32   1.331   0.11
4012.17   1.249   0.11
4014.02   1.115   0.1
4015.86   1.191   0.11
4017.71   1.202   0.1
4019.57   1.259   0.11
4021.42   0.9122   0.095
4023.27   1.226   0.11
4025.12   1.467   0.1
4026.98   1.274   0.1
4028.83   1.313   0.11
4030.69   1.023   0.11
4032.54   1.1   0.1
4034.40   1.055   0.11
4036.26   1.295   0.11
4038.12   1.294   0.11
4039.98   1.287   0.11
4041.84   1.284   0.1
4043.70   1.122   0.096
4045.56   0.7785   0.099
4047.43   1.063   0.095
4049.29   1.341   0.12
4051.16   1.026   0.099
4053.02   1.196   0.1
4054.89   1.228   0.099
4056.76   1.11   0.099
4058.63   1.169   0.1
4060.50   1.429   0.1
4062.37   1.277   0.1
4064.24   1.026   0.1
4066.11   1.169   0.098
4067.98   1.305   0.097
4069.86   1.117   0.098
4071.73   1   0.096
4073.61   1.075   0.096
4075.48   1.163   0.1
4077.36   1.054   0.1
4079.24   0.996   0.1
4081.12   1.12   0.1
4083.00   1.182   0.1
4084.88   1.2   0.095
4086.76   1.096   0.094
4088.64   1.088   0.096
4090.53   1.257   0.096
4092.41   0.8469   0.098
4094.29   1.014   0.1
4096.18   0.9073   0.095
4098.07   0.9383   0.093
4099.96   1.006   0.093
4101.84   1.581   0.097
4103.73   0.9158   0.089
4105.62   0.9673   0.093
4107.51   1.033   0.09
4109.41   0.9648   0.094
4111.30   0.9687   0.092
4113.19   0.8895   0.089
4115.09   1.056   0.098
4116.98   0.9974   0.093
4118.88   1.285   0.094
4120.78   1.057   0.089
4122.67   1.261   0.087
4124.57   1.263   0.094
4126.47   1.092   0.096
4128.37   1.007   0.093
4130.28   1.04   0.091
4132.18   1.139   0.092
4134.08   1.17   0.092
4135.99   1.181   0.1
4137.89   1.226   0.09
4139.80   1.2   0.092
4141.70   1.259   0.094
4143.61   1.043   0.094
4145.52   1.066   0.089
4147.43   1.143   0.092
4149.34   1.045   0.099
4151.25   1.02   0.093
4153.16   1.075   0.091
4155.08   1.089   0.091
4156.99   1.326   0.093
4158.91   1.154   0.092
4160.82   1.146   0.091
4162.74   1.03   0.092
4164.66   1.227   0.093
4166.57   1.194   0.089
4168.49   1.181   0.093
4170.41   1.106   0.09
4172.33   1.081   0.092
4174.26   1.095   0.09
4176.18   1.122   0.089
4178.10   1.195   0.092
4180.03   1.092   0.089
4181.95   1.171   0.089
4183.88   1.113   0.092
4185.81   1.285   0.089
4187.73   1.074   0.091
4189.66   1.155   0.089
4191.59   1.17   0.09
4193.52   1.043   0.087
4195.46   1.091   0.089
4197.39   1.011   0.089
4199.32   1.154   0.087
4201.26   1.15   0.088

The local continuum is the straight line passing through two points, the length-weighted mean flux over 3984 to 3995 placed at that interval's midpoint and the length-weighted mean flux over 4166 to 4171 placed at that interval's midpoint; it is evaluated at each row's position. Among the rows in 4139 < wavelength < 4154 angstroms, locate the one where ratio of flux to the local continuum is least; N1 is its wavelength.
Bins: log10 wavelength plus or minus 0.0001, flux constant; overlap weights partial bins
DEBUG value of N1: 4151.25 angstroms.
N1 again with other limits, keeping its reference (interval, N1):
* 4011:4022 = 4021.42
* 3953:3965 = 3964.41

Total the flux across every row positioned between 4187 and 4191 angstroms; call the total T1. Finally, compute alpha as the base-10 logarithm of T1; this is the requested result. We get 0.348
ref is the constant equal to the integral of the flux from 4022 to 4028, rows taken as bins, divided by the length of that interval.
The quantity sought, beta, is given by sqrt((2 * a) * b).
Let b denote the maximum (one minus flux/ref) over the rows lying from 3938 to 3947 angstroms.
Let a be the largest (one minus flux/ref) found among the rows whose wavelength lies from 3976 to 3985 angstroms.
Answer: 0.45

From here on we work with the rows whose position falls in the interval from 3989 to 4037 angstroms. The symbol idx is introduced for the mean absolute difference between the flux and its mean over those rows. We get 0.108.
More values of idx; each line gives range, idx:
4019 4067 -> 0.125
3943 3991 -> 0.160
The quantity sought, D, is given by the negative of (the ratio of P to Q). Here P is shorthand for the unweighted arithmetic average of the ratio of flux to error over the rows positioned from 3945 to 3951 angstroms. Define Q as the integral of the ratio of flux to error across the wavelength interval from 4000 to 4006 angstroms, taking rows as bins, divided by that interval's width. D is -0.92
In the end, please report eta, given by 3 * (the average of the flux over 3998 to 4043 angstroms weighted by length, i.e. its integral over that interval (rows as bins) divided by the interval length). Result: 3.6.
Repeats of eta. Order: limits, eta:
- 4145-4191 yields 3.4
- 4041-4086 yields 3.4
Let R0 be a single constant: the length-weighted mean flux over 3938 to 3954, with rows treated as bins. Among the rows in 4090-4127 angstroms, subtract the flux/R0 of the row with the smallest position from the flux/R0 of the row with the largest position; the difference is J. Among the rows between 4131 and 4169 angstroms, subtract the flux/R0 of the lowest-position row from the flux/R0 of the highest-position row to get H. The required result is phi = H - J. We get 0.18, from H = 0.04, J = -0.15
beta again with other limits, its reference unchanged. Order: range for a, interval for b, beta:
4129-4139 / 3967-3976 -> 0.45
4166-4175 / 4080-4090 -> 0.23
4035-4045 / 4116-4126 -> 0.25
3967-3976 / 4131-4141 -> 0.35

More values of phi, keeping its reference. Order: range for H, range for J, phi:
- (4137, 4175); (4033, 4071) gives -0.17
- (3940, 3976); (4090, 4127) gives -0.32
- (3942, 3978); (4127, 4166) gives -0.72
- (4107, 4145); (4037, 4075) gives 0.20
